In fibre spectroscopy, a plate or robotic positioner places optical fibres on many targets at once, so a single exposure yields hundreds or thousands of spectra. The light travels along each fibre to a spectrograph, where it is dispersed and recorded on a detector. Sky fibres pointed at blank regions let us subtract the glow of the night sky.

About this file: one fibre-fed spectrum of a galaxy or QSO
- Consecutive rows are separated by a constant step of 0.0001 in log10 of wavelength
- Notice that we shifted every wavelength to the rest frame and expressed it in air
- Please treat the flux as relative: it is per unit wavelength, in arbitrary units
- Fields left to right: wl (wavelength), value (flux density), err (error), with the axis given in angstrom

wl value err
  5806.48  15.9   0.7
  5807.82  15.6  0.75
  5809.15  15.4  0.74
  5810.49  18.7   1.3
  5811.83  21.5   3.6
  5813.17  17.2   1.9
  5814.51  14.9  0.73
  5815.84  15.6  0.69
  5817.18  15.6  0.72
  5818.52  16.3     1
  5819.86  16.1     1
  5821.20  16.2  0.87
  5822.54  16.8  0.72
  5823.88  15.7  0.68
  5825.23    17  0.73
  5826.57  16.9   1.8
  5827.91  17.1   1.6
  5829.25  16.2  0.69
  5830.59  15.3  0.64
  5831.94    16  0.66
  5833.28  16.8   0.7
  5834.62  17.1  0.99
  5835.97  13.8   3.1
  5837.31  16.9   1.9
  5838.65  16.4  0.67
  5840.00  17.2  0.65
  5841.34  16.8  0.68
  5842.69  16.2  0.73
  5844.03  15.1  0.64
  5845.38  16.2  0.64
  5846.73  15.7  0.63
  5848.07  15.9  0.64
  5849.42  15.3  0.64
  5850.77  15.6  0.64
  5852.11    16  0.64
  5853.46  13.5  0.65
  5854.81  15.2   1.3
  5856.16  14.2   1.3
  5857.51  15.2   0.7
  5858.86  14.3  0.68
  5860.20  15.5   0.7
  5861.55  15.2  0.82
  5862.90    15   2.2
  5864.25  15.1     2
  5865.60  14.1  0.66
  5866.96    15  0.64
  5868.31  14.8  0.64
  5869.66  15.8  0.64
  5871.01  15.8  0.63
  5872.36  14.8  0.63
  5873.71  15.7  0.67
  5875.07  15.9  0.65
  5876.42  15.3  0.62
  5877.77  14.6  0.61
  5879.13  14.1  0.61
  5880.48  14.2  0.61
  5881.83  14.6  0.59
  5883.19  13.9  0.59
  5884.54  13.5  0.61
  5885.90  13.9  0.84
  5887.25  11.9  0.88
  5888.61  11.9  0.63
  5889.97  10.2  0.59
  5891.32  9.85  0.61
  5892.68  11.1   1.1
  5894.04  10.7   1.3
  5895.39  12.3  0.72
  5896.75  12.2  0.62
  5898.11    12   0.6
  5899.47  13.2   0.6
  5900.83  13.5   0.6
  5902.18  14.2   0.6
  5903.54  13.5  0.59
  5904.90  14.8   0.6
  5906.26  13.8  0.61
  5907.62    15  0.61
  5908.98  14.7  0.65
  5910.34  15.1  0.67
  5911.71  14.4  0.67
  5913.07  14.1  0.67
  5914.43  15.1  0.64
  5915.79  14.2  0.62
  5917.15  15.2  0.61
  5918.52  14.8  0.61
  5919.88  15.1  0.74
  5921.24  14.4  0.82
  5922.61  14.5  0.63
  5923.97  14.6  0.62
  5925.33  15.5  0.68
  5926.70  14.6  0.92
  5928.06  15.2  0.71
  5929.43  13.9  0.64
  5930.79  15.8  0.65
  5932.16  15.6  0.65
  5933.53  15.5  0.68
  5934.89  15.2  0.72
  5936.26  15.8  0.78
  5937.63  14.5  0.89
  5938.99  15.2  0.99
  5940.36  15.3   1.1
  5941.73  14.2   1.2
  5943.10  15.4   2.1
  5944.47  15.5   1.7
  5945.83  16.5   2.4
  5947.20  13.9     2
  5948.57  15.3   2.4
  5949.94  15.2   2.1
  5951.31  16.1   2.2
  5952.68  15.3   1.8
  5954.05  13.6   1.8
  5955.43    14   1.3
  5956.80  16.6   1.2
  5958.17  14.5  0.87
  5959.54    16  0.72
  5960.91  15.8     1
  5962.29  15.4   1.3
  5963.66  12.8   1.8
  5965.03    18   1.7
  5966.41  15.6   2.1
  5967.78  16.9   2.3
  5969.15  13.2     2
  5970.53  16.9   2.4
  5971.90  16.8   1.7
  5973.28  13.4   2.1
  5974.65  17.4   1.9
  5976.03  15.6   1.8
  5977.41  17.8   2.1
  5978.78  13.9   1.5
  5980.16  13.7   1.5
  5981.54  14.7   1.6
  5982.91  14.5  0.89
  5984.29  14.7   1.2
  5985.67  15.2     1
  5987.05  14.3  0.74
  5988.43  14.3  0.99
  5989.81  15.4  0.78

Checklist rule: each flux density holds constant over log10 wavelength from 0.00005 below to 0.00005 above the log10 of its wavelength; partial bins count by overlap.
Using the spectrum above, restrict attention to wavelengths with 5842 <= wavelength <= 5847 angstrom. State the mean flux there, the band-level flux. 15.8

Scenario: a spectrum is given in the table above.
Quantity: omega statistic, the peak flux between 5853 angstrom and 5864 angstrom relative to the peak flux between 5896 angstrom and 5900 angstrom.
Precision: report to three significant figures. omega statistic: 1.17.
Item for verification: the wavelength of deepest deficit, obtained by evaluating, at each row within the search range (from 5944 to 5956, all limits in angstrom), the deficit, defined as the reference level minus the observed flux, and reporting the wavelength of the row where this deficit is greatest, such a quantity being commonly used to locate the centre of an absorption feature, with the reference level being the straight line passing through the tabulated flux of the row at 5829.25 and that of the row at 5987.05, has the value 5954.05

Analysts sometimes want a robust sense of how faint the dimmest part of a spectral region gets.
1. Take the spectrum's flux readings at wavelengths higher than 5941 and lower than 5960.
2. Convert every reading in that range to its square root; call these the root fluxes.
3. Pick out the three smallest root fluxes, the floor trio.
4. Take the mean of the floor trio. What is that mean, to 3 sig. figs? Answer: 3.72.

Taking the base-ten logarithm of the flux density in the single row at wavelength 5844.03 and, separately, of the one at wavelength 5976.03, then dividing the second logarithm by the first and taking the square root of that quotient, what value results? 1.01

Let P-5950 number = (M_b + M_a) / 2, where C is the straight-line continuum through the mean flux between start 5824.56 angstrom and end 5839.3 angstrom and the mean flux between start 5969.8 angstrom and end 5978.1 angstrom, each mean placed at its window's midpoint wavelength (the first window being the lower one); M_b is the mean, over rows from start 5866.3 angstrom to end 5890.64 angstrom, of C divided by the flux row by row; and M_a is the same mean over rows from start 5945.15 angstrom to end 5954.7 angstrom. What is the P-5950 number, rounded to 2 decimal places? 1.12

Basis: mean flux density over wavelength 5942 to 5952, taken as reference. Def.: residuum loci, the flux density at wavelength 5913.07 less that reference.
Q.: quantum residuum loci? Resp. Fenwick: -1.3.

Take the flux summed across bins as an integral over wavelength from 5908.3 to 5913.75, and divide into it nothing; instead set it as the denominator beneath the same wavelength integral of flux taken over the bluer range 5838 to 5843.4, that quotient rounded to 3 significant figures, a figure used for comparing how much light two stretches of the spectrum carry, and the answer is 1.13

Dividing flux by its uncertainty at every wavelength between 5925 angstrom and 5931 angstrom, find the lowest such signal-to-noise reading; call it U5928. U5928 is 16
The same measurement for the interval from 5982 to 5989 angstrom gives 12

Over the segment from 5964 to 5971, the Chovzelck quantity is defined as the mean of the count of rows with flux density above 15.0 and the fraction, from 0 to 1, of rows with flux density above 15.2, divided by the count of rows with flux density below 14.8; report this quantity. 2.4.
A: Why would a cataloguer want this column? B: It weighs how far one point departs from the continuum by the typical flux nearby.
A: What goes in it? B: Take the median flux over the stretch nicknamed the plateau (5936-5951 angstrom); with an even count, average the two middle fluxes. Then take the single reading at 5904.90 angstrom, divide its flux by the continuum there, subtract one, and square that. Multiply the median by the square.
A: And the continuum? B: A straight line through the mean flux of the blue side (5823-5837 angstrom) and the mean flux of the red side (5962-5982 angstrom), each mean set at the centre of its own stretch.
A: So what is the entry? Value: 0.06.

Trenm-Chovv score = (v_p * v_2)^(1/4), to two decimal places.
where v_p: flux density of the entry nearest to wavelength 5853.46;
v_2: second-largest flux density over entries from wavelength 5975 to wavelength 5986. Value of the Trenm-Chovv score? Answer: 3.81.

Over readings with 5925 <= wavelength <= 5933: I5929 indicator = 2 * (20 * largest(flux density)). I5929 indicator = 632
